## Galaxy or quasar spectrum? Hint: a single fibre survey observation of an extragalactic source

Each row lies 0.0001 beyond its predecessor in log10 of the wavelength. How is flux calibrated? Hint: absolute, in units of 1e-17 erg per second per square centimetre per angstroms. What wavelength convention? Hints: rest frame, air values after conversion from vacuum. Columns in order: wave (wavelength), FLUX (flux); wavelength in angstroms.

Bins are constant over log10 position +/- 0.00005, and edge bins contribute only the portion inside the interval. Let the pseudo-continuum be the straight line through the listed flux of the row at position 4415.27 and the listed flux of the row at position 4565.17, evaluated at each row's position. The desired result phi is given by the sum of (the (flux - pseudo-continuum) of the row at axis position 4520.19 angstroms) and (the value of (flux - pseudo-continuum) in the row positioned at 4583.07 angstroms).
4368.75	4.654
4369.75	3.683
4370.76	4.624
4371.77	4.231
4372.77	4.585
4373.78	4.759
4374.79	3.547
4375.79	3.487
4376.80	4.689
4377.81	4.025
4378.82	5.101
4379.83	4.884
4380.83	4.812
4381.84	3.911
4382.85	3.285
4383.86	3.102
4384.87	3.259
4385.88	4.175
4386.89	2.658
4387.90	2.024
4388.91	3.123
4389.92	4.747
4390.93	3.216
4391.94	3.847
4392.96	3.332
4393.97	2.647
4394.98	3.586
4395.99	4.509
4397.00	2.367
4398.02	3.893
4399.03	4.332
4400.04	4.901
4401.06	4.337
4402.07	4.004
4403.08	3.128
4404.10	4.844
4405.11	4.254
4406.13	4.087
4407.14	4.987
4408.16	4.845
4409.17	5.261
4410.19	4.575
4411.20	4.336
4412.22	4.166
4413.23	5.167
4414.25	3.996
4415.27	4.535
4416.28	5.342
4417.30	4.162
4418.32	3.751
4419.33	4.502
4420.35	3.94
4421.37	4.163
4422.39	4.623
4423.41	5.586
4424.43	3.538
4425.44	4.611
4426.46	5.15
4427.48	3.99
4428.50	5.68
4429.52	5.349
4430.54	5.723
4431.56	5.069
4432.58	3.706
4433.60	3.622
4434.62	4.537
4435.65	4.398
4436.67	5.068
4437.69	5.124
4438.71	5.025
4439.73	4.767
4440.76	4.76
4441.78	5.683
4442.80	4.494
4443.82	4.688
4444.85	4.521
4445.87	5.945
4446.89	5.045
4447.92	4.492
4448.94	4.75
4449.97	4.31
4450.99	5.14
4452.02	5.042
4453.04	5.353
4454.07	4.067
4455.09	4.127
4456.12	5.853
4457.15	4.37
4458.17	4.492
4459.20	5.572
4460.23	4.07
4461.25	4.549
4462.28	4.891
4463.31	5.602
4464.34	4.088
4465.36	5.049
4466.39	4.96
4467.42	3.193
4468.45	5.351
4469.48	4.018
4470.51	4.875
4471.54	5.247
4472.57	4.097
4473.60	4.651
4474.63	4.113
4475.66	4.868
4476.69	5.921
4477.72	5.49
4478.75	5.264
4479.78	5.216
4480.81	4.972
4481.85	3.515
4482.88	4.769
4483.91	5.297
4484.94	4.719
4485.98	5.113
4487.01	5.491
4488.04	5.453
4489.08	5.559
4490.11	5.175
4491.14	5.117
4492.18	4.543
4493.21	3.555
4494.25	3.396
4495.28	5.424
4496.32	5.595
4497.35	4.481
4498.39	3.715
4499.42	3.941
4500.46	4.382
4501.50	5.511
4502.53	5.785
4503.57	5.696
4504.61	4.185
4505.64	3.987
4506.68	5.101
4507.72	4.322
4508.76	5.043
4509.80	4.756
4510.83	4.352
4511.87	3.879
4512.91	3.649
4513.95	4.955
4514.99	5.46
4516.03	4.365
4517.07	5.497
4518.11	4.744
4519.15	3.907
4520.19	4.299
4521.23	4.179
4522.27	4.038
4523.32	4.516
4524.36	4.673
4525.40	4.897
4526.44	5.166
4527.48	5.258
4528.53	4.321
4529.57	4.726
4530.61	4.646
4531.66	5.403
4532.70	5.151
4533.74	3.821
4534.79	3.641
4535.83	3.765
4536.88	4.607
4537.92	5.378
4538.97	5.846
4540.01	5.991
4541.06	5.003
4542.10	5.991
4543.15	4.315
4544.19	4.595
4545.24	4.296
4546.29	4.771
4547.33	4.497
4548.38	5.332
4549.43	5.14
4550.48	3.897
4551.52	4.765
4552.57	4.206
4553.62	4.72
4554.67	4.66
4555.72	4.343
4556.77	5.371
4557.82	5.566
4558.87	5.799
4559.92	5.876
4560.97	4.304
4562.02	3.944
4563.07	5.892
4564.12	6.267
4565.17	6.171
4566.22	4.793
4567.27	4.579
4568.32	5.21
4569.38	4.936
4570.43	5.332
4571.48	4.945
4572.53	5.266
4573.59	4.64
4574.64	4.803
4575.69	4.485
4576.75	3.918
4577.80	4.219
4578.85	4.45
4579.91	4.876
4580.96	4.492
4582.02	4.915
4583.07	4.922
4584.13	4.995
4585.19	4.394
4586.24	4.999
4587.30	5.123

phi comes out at -2.8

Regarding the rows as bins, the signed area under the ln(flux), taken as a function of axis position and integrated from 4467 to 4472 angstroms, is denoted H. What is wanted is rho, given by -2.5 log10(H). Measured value -2.19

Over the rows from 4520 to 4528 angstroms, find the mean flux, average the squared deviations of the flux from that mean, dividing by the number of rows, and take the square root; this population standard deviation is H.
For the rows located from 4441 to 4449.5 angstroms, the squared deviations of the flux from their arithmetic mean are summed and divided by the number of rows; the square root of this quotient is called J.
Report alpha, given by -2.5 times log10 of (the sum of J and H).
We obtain 0.05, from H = 0.42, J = 0.53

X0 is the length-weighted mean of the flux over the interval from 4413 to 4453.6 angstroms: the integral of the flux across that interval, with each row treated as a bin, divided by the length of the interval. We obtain 4.73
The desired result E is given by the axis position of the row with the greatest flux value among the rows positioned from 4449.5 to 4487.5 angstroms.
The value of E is 4476.69 angstroms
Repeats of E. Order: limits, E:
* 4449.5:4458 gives 4456.12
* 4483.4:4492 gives 4489.08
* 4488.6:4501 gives 4496.32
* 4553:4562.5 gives 4559.92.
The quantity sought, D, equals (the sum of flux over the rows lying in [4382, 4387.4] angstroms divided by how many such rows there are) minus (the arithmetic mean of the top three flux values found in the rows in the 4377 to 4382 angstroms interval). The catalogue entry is -1.6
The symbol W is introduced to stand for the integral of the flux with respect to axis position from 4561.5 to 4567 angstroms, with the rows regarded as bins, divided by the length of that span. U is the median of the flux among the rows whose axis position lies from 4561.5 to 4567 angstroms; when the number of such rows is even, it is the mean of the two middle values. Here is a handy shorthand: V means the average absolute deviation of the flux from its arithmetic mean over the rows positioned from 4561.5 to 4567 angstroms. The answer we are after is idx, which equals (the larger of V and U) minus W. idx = 0.51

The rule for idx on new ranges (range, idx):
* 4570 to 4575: -0.05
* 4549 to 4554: 0.19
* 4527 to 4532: -0.11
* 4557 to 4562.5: 0.45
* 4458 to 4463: -0.21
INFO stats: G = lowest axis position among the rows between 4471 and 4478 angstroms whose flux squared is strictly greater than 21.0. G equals 4471.54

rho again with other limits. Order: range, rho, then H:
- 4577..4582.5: -2.30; 8.3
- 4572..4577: -2.21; 7.7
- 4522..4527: -2.22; 7.7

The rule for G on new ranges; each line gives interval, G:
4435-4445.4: 4436.67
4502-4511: 4502.53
